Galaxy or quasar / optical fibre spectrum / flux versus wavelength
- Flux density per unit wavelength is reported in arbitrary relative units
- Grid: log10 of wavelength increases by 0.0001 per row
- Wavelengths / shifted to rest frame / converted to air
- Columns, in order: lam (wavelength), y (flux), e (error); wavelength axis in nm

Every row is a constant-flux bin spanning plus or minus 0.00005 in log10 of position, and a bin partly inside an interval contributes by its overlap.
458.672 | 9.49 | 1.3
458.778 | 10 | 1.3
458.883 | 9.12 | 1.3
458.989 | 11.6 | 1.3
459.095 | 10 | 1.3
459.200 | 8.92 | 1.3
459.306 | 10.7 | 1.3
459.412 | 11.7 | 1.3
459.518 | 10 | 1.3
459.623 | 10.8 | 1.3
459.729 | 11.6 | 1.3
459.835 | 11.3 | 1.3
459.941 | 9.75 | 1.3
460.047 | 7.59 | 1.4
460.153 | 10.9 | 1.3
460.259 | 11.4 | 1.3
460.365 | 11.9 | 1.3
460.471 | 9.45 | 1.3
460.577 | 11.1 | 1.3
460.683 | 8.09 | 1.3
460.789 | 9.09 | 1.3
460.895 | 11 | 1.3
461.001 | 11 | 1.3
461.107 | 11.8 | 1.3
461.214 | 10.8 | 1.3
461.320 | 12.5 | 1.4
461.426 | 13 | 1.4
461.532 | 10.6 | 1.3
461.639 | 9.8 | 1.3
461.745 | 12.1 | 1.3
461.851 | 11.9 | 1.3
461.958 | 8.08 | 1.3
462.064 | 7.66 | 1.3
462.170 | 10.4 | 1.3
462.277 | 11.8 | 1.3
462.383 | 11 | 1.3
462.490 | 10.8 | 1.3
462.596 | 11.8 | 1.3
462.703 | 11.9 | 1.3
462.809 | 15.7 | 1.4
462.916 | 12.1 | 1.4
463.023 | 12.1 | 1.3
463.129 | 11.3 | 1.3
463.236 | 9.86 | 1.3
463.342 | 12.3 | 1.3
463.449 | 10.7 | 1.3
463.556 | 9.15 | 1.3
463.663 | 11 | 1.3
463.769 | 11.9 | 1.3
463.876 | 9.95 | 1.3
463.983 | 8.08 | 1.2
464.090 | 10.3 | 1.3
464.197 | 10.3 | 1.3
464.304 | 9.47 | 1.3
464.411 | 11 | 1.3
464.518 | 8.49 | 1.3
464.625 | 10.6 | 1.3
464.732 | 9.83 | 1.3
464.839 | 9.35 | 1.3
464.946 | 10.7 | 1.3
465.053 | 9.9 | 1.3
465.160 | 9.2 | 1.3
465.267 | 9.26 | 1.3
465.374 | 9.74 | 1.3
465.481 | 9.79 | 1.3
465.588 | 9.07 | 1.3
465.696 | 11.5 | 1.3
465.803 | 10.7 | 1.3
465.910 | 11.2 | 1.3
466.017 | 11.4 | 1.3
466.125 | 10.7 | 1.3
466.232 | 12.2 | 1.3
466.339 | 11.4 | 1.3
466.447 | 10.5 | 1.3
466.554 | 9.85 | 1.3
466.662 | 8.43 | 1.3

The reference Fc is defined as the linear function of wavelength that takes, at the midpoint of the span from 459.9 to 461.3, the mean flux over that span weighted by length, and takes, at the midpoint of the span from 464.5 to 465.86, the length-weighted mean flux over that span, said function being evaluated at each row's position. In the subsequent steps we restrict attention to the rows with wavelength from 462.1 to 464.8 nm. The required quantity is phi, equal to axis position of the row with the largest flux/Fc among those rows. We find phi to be 462.809 nm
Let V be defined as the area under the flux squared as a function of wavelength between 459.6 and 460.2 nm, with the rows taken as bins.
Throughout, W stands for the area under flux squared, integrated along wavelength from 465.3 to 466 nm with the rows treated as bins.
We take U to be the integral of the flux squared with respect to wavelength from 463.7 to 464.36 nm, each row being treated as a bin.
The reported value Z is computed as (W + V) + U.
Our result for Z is 208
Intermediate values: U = 67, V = 64.7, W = 76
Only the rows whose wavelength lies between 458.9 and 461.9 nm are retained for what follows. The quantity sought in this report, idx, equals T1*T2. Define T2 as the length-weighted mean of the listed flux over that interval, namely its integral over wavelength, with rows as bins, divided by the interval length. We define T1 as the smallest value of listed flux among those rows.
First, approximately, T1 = 7.59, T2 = 10.7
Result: 81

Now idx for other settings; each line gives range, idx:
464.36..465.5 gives 83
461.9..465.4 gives 80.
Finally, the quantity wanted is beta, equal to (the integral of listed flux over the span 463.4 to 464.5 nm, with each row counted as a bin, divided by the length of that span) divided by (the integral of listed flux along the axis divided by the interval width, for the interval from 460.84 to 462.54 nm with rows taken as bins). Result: 0.93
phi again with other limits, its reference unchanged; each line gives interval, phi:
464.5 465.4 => 464.946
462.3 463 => 462.809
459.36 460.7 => 460.365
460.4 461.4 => 461.320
